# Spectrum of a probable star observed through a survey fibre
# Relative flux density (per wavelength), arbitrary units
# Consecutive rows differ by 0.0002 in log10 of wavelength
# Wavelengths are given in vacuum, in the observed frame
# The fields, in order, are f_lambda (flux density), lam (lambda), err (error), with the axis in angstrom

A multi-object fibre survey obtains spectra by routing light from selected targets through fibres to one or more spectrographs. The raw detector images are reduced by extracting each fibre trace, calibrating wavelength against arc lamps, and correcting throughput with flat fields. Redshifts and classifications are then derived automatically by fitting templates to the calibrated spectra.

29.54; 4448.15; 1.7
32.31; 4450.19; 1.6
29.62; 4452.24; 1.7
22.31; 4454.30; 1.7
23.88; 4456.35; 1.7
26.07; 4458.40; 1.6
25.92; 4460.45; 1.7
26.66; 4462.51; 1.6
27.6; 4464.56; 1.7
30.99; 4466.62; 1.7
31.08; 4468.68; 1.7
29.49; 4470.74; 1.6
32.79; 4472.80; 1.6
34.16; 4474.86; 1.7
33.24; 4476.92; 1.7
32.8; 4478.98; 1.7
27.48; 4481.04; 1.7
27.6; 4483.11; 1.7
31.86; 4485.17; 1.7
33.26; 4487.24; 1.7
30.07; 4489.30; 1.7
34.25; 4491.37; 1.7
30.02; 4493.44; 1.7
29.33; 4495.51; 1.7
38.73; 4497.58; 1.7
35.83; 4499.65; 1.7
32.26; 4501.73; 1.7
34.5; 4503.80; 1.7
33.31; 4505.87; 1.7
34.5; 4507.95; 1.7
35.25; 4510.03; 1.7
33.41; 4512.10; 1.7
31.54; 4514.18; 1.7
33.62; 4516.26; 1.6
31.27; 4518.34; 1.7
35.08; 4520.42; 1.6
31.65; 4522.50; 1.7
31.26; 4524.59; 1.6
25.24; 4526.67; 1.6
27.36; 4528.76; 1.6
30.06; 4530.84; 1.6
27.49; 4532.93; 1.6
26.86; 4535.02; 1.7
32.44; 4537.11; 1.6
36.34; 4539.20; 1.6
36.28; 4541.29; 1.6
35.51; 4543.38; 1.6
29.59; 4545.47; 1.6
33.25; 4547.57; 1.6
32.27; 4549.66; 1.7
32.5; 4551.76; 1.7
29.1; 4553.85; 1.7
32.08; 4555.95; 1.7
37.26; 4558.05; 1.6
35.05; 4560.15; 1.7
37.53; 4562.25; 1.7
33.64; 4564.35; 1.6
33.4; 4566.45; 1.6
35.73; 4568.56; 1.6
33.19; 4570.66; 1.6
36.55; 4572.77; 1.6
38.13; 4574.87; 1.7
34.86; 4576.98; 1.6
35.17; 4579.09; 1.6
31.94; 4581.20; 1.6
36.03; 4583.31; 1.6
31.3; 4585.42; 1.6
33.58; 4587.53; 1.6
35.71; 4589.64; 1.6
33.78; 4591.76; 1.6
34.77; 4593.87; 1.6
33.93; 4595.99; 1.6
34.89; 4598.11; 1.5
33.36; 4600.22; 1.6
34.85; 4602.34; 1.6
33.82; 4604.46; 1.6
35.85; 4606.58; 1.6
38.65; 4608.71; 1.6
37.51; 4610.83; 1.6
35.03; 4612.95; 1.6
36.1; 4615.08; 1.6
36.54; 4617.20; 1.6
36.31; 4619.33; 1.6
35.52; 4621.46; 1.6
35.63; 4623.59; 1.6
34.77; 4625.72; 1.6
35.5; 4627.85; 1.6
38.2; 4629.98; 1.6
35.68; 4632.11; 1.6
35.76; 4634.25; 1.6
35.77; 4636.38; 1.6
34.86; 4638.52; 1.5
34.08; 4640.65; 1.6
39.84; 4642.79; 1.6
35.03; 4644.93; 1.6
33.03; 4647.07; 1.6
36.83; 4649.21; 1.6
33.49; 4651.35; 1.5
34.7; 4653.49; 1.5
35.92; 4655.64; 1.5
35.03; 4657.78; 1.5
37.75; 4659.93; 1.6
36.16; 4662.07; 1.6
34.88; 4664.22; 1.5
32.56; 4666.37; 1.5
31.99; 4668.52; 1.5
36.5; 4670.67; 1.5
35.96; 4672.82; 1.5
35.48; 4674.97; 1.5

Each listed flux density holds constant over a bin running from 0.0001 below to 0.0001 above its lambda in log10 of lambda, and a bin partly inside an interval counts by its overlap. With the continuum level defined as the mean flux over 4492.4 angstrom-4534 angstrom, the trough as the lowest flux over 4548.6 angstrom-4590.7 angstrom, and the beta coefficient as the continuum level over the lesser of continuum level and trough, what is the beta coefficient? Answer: 1.10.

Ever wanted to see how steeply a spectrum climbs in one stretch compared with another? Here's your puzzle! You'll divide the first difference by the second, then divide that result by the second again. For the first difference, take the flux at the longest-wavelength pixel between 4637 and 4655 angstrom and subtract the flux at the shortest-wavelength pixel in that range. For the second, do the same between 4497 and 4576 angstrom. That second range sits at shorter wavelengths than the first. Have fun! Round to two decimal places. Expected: -0.44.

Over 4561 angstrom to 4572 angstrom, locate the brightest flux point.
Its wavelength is 4562.25 angstrom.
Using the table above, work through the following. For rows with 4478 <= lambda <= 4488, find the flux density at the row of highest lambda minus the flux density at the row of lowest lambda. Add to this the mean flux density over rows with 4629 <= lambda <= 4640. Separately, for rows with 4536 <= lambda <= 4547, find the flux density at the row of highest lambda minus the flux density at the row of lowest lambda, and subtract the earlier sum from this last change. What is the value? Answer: -39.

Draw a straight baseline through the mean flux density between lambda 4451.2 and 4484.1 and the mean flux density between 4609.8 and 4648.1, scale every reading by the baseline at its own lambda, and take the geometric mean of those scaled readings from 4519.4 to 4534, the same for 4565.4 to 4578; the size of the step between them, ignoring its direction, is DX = 0.12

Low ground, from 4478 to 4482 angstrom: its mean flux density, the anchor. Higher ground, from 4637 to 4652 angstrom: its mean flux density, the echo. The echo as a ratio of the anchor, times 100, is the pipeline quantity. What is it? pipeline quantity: 117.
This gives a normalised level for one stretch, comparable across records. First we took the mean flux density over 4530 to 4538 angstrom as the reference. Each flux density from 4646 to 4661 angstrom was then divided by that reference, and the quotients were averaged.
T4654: 1.21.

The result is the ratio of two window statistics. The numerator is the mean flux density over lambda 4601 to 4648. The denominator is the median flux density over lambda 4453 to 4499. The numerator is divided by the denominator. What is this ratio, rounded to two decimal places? 1.19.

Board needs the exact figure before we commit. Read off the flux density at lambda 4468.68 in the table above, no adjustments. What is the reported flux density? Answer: 31.08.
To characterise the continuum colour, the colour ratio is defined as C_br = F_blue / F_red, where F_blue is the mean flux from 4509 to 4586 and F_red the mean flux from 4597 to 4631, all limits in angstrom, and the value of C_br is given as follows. 0.921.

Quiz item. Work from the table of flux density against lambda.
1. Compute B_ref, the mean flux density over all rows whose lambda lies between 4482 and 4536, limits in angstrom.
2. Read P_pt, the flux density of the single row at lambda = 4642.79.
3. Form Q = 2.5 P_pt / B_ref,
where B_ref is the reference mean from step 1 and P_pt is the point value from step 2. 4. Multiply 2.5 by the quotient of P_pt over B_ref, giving 3.14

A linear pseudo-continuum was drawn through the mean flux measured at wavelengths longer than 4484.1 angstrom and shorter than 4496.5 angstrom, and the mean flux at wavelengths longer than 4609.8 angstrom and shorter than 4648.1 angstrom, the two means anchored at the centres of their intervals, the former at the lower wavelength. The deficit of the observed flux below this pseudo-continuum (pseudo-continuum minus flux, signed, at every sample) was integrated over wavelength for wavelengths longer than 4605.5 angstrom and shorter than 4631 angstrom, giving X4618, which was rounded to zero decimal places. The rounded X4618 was -20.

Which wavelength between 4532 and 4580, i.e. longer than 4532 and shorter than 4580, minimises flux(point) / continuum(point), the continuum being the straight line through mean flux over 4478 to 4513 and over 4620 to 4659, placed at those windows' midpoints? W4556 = 4535.02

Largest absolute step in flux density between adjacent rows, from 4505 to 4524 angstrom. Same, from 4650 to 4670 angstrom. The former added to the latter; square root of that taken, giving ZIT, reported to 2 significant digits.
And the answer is 2.6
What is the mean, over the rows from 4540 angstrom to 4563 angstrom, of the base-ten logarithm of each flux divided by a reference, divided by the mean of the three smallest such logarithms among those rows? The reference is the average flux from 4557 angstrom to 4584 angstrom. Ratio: 0.32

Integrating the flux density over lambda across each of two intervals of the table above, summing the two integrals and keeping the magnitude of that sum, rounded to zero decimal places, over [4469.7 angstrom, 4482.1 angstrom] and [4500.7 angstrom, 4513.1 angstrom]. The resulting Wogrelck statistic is 813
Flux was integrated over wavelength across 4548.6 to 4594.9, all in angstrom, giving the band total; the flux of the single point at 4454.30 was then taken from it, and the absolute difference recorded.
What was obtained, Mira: 1564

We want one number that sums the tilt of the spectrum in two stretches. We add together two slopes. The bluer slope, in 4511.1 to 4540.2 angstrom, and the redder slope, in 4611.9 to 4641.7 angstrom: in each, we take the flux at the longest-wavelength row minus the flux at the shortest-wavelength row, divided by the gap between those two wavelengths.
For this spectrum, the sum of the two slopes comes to 0.1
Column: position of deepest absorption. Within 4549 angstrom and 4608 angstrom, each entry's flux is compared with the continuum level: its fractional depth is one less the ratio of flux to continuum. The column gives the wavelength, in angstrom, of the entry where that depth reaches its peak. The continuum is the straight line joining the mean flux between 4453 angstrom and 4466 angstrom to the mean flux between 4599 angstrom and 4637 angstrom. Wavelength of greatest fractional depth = 4553.85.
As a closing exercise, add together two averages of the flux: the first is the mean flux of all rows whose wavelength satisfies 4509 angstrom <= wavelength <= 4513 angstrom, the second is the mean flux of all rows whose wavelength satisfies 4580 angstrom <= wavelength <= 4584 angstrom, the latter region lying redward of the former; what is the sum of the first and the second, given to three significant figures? 68.3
